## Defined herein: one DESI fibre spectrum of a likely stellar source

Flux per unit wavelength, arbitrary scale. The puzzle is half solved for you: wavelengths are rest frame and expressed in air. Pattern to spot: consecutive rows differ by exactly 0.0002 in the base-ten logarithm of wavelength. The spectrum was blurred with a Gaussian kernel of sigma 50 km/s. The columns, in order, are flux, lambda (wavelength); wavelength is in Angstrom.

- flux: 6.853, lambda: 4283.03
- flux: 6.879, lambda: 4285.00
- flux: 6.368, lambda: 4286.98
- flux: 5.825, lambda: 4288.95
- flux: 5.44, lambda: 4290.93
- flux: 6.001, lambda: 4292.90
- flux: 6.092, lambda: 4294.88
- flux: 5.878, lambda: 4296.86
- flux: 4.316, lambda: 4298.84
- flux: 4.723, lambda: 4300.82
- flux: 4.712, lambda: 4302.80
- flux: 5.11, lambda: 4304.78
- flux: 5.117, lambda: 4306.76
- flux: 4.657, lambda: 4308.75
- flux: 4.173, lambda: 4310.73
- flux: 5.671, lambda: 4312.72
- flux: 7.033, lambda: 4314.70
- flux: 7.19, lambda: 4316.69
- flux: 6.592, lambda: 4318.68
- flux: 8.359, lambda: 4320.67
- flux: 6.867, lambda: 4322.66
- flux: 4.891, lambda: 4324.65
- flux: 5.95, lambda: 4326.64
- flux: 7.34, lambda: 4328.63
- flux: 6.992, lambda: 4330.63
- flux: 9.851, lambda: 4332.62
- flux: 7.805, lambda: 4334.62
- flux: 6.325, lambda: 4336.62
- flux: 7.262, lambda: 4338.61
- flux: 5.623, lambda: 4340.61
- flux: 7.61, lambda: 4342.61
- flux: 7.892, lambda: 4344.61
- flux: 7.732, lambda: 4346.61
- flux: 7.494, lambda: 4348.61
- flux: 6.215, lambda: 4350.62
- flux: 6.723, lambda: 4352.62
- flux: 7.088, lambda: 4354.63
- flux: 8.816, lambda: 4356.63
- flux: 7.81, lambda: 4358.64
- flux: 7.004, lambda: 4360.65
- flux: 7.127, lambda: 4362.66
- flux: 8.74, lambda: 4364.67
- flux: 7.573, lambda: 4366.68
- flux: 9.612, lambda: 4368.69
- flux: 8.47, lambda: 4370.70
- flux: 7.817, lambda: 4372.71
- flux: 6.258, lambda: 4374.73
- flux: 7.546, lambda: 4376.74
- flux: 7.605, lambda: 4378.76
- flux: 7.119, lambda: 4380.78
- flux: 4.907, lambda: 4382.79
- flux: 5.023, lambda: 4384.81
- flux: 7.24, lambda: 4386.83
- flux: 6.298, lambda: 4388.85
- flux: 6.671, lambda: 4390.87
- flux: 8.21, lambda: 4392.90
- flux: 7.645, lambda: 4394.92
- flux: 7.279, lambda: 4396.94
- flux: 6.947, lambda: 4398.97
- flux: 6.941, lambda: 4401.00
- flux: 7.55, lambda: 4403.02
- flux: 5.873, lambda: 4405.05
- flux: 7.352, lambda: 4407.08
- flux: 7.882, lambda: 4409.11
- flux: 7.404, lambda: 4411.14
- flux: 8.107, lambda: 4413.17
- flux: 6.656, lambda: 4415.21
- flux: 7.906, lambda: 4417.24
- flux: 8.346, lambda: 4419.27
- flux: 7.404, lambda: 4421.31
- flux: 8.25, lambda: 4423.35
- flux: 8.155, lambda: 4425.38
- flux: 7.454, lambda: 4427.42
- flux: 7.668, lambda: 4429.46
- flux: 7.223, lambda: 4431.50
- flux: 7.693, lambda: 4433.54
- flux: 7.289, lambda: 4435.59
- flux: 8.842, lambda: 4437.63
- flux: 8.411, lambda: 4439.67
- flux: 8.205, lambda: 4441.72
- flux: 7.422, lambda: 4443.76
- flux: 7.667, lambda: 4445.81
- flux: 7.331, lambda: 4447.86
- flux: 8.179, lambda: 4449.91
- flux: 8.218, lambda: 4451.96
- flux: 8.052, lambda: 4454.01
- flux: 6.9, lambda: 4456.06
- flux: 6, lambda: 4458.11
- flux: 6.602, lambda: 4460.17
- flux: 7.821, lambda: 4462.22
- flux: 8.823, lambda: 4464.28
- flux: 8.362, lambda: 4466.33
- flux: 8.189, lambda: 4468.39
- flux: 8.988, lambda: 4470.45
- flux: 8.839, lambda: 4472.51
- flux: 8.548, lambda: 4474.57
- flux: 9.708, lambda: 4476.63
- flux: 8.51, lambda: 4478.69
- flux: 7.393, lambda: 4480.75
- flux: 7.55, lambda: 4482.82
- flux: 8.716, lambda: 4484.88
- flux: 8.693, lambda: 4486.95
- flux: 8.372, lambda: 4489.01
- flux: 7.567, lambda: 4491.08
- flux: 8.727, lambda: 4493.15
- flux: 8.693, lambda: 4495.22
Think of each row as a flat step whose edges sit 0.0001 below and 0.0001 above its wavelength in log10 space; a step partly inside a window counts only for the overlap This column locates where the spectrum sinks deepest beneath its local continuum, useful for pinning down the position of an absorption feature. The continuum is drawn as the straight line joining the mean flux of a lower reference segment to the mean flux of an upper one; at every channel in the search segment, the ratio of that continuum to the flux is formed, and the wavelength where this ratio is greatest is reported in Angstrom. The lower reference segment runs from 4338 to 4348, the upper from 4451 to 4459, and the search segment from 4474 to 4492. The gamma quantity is 4480.75 Angstrom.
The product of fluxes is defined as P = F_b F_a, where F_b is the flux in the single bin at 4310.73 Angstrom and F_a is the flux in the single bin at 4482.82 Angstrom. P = 32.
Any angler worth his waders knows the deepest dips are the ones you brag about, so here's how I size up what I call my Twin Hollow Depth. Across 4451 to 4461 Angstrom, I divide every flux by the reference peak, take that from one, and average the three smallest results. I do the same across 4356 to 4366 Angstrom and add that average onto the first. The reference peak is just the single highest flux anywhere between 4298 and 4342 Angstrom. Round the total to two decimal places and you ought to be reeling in 0.36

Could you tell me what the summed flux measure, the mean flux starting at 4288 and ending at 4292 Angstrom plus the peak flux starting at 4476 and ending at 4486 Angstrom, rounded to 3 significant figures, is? 15.3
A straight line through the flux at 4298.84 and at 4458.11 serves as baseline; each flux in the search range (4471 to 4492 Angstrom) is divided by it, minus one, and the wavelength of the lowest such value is 4480.75 Angstrom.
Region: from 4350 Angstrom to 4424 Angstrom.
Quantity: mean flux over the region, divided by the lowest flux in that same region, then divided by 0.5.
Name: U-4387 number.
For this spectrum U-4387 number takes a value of 3.0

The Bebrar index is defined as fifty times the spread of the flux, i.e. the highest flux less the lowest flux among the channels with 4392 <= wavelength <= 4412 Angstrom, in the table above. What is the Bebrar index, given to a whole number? 117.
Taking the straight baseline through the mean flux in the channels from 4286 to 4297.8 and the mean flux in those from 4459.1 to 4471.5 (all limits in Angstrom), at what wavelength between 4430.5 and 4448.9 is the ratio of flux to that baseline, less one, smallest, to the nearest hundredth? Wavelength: 4447.86 Angstrom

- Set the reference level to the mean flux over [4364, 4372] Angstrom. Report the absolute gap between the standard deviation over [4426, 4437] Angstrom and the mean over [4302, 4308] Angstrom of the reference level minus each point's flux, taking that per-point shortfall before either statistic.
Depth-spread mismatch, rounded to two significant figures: 3.4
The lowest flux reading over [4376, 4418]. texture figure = 4.907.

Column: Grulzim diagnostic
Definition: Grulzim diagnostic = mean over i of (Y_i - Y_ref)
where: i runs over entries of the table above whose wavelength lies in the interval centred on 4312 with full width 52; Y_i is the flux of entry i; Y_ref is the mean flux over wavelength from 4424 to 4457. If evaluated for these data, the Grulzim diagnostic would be -1.7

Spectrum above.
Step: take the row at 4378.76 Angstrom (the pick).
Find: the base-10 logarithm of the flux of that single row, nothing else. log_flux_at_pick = 0.88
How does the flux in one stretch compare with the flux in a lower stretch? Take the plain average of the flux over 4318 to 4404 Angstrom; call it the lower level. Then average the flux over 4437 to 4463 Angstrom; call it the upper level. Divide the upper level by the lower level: 1.06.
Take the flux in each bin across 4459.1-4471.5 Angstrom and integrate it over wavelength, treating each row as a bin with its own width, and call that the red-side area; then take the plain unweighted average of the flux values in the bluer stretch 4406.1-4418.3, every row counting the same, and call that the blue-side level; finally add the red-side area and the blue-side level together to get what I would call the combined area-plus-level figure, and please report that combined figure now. 108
